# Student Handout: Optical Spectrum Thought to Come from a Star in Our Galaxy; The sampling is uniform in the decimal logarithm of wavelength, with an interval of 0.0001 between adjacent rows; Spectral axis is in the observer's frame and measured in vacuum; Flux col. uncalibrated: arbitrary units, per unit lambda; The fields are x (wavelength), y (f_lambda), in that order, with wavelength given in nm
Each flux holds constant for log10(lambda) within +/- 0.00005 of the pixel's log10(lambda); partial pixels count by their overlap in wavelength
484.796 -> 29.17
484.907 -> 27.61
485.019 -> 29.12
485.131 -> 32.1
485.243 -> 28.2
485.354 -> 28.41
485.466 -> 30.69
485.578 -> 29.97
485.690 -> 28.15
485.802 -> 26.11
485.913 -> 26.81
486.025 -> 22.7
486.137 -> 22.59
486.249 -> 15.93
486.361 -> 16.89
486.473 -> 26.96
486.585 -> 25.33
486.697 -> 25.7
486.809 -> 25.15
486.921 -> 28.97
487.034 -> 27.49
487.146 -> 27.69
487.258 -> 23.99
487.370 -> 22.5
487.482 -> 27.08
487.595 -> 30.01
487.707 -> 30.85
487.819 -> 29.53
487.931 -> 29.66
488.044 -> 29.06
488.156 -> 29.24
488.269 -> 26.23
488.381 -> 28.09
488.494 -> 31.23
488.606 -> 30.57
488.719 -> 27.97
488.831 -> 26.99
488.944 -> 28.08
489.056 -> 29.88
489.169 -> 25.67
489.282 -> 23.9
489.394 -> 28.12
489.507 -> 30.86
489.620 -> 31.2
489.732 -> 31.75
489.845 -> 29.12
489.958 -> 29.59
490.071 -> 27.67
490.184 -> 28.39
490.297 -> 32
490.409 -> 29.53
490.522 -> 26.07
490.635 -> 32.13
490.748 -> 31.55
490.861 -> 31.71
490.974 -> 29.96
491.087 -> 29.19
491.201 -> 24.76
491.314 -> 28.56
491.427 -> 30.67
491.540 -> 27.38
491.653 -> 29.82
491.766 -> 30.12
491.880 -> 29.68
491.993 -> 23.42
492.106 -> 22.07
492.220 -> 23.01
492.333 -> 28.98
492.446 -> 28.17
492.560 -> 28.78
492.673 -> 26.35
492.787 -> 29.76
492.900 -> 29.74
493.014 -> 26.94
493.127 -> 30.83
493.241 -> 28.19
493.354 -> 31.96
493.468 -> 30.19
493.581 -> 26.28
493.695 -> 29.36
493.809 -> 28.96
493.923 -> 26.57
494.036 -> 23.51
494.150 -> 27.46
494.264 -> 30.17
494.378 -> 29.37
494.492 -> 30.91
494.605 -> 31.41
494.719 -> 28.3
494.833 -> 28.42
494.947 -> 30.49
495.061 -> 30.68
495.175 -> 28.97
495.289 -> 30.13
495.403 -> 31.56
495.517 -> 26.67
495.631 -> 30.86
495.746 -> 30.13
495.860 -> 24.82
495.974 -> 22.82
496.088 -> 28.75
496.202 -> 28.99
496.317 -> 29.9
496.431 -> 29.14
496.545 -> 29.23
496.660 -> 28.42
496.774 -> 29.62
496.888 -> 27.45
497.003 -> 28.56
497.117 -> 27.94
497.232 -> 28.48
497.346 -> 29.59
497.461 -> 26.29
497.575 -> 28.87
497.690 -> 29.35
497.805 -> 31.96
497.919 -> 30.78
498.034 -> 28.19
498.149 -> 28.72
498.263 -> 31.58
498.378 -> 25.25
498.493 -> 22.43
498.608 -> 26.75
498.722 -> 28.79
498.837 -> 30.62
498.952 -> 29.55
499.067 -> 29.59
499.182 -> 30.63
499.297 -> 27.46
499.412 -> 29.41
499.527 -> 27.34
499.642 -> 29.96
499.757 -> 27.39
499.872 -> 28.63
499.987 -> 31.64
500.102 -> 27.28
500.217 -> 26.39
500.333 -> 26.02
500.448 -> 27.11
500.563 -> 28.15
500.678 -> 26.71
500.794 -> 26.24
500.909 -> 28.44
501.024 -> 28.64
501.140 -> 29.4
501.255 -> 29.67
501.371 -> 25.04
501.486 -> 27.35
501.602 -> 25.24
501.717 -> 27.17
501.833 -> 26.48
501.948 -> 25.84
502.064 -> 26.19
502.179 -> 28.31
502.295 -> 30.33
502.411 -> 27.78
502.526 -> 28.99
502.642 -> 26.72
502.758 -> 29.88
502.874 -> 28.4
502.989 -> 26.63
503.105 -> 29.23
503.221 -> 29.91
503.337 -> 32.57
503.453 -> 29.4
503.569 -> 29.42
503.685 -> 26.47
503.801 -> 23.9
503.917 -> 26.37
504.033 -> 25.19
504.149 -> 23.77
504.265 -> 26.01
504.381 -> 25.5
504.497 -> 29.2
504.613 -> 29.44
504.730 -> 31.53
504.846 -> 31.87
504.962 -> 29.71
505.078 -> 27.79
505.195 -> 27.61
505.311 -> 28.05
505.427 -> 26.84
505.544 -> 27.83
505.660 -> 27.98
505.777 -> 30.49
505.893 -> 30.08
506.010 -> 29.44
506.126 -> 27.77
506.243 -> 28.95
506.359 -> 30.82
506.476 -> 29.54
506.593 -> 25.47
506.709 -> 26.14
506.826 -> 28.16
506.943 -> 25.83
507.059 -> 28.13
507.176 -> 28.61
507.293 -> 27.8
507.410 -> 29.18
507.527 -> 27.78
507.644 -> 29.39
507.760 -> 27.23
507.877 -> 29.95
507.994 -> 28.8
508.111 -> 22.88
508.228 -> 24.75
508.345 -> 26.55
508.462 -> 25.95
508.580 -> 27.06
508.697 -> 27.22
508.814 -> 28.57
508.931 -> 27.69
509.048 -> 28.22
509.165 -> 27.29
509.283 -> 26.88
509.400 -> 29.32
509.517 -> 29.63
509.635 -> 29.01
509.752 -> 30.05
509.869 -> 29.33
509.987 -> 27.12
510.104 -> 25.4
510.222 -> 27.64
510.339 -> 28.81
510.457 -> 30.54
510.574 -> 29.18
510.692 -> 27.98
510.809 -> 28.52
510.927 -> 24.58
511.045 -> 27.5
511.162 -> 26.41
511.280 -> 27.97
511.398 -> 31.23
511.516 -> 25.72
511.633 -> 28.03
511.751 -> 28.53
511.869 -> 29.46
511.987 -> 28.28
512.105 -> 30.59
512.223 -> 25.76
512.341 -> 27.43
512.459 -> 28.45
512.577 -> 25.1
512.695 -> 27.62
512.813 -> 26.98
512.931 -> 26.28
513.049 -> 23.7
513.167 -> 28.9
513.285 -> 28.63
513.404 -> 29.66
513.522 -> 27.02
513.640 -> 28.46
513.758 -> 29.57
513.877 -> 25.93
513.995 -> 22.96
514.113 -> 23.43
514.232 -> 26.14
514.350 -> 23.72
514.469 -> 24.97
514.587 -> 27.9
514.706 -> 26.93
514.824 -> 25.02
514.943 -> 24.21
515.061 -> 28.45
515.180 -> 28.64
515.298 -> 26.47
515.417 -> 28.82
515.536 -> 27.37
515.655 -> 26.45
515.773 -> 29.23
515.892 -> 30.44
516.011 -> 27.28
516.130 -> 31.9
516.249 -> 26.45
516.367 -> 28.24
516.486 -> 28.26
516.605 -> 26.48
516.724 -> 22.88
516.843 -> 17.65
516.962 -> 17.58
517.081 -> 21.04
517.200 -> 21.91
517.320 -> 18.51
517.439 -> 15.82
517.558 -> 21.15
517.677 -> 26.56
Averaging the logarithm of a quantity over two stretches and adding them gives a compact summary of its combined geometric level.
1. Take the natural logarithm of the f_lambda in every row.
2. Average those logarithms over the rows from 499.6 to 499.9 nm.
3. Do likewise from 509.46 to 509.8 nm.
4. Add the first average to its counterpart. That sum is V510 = 6.74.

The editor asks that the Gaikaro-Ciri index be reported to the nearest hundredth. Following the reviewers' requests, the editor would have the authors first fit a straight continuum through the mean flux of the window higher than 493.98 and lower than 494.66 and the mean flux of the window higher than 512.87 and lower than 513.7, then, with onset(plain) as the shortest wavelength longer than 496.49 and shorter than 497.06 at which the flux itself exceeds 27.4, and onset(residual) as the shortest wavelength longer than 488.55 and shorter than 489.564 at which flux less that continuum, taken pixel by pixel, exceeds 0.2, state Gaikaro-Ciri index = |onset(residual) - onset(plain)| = 7.94 nm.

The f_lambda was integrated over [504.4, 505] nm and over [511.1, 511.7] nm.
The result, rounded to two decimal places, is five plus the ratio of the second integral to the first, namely 5.93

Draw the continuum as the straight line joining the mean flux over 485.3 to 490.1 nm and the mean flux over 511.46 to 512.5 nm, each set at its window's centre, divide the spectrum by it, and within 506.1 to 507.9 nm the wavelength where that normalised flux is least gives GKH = 506.593 nm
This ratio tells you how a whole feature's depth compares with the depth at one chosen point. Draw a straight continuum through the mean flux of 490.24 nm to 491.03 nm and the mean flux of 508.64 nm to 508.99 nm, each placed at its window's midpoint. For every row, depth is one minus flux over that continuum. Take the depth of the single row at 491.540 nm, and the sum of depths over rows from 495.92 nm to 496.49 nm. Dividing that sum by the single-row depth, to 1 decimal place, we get 3.0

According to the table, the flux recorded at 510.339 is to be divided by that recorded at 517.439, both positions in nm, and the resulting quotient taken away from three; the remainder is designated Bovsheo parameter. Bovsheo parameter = 1.18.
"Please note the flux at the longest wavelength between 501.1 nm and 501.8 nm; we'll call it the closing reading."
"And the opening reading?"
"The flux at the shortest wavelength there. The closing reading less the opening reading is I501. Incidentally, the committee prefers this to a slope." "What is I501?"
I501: -2.2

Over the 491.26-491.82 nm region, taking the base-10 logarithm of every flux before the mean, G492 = 1.47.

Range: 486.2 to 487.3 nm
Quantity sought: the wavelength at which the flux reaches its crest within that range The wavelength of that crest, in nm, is 486.921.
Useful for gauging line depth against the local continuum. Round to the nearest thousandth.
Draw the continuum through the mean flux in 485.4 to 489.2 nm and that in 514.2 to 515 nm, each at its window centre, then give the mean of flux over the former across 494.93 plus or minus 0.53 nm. 1.135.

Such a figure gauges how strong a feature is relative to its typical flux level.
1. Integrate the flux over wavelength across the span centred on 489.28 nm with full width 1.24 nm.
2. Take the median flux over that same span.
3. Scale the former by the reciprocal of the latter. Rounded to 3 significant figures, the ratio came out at 1.26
